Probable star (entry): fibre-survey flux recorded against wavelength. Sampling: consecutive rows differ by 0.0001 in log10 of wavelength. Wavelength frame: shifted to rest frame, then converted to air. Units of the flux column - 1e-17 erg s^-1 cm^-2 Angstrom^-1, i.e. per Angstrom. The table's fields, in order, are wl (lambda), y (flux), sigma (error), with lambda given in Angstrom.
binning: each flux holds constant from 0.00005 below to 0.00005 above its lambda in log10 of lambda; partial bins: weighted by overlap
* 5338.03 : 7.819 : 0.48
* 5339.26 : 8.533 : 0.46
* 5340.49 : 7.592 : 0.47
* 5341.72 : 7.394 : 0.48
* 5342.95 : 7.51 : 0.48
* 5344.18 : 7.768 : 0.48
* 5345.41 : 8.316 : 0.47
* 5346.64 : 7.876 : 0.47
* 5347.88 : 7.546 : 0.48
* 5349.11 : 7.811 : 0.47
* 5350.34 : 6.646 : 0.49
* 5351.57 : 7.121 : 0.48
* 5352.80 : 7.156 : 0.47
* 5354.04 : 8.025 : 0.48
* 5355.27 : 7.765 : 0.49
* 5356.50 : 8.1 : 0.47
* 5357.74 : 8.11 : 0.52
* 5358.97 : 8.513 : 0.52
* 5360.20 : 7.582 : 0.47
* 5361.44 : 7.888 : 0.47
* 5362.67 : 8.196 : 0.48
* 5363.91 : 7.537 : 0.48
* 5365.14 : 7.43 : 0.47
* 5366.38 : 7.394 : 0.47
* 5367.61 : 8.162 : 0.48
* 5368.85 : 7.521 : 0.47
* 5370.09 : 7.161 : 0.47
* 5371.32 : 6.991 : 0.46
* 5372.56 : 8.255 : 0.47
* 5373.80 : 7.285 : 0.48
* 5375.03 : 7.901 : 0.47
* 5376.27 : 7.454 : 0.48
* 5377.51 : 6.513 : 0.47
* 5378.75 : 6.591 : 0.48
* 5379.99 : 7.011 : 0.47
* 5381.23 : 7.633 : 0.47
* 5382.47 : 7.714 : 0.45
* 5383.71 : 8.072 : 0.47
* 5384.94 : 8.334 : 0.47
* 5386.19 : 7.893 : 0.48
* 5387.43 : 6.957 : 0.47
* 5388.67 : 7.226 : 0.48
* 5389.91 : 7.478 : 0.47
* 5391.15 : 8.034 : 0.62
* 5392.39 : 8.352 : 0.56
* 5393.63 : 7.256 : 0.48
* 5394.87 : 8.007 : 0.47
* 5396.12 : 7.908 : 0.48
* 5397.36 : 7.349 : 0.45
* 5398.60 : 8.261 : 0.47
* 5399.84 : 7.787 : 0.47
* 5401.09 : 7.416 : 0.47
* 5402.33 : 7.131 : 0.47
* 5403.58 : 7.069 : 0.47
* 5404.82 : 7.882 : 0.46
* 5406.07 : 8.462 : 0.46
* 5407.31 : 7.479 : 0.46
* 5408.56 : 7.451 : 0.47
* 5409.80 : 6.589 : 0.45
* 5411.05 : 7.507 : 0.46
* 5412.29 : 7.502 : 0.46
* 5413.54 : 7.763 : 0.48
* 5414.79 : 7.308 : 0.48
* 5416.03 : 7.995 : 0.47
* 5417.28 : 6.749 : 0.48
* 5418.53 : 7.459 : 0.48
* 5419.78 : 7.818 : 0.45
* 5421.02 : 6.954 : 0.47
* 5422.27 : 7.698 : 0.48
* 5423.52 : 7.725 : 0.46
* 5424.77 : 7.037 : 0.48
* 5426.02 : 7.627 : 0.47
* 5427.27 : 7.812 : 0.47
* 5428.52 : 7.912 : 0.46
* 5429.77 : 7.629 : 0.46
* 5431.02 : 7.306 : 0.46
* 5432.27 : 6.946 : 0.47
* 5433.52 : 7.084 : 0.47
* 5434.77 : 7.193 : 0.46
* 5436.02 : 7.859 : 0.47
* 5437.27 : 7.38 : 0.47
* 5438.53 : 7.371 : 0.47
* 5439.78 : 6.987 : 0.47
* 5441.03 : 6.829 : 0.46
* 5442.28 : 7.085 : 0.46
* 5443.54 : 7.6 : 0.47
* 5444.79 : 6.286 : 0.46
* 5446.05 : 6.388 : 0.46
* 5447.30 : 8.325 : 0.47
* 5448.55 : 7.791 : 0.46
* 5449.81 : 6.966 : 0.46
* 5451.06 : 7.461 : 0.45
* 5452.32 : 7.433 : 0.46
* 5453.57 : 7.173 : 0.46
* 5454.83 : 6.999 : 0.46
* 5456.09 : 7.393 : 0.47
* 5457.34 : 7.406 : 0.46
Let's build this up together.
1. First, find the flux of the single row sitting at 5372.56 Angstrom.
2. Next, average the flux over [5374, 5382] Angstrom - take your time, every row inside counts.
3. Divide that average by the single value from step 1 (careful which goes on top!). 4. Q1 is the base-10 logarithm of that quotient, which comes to -0.06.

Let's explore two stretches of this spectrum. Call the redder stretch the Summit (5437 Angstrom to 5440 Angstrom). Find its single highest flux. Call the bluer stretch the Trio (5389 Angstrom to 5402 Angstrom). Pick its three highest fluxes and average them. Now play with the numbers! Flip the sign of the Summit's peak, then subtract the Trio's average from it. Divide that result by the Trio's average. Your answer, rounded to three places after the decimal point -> -1.898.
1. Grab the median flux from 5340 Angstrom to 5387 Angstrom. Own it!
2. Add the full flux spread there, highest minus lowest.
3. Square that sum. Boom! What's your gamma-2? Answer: 92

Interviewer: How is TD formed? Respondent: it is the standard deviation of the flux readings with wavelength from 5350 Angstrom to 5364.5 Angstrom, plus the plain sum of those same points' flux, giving 93.2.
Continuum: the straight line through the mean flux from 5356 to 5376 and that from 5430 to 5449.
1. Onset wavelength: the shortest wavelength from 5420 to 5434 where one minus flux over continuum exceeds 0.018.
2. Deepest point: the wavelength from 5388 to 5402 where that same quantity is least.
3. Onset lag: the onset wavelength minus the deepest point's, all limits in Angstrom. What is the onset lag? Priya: 28.6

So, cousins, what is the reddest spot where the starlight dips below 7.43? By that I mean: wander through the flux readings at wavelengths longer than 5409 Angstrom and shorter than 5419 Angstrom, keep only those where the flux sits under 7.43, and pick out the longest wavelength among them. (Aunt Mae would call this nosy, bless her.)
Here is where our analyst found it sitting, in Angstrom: 5417.28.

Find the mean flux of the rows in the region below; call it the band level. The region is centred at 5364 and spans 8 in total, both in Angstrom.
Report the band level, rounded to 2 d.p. 7.74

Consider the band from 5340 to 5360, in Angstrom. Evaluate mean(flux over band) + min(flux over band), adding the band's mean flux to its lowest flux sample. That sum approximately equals 14.3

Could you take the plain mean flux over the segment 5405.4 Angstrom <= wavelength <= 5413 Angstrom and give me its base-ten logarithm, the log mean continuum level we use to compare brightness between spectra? 0.875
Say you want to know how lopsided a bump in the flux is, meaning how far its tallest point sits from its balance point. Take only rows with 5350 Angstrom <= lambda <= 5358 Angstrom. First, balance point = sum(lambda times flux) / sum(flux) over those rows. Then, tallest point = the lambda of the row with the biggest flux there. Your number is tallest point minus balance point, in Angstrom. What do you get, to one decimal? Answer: 3.5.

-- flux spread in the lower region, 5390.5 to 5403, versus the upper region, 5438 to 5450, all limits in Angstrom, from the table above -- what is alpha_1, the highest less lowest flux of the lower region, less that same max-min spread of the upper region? -0.8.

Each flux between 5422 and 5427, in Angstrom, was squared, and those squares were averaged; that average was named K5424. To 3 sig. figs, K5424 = 56.7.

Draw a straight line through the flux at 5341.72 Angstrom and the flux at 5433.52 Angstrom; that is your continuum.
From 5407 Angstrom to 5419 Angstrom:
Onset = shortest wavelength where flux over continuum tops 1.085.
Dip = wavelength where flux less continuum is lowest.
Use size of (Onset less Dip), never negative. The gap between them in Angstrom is 3.7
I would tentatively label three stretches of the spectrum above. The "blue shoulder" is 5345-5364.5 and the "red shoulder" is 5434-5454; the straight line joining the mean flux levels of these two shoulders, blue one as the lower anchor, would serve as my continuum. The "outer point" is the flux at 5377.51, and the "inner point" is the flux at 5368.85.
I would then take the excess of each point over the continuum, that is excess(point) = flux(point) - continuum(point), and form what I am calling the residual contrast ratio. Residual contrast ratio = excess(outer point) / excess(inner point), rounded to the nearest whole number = 7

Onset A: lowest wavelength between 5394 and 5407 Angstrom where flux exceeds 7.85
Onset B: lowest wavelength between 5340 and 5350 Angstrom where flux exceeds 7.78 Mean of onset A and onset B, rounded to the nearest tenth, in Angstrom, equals 5370.1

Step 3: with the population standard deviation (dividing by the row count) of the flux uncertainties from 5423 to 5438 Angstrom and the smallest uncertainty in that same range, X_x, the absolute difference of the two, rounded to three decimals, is 0.454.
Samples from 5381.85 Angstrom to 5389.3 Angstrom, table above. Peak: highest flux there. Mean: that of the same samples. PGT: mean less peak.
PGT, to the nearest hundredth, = -0.63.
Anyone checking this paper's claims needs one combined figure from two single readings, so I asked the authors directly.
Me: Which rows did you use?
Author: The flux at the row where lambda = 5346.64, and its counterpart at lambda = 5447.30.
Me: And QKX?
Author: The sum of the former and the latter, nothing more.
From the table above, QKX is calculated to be 16.20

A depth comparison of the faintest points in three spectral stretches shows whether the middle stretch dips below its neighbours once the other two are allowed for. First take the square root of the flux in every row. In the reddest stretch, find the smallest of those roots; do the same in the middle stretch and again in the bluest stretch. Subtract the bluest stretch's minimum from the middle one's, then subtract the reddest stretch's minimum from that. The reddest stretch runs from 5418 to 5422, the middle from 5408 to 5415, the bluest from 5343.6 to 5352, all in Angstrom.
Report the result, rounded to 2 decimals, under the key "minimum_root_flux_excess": -2.65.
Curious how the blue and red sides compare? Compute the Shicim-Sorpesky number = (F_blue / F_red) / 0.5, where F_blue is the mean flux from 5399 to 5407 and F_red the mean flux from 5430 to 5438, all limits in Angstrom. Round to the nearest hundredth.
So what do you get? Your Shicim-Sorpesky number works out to 2.09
